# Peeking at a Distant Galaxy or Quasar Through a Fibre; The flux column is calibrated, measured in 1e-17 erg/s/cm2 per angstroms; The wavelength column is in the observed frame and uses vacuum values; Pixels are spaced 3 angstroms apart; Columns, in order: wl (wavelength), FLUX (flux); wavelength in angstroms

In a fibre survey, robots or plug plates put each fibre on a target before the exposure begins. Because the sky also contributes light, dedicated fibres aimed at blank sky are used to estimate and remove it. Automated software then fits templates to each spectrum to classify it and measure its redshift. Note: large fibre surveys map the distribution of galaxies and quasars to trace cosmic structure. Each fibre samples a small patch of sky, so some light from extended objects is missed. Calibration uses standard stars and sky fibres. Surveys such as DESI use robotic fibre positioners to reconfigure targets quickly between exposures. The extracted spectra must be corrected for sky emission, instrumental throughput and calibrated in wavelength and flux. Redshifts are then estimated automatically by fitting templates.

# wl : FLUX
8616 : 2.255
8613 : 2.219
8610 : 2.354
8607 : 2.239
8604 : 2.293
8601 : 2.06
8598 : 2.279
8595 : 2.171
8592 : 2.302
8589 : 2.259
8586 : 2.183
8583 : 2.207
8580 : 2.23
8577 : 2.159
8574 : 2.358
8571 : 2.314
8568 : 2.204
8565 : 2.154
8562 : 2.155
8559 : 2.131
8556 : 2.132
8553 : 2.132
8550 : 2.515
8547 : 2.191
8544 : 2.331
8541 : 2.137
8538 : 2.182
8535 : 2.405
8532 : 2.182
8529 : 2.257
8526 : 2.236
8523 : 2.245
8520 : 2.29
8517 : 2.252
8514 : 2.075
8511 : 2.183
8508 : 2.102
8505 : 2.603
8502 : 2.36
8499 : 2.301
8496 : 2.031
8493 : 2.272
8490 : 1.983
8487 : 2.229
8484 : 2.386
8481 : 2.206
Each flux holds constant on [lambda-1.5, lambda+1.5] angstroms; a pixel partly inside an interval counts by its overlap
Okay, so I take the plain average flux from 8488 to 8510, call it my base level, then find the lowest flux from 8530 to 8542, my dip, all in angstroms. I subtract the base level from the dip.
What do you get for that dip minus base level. -0.10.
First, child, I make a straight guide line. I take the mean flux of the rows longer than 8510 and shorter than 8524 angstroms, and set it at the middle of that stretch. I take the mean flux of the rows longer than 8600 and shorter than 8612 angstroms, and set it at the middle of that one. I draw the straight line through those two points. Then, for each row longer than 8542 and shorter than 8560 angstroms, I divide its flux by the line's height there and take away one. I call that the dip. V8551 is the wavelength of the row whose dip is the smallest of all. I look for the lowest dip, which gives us 8559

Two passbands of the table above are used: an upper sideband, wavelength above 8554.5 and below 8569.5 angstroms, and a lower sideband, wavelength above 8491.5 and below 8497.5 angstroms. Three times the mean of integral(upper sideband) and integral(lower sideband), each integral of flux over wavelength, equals 68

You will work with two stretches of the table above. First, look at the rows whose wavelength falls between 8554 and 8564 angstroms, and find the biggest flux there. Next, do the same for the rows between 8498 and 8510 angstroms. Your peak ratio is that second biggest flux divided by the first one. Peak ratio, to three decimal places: 1.208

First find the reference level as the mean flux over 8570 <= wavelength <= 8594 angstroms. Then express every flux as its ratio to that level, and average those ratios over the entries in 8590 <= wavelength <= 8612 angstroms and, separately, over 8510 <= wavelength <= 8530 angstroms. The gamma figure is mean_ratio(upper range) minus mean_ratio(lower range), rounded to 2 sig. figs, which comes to 0.010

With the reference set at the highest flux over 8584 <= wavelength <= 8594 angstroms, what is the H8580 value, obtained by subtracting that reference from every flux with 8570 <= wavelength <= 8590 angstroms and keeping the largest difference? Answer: 0.06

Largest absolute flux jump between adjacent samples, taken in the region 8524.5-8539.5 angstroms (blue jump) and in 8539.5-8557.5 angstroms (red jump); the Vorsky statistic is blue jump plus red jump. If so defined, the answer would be 0.61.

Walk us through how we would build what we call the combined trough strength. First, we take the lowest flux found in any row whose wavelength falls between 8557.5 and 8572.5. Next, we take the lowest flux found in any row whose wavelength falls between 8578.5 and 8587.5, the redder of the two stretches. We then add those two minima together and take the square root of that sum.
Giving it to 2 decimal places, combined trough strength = 2.08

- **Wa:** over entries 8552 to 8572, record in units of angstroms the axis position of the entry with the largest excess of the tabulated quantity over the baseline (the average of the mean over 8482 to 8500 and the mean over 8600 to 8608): 8571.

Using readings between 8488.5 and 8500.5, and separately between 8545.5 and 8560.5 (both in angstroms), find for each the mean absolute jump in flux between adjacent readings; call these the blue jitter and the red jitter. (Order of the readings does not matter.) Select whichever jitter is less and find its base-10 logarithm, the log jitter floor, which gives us -0.75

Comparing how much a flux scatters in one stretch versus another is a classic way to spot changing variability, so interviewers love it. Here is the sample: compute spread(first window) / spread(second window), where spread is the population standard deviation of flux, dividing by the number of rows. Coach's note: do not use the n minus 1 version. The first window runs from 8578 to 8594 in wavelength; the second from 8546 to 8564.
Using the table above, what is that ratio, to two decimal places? 0.30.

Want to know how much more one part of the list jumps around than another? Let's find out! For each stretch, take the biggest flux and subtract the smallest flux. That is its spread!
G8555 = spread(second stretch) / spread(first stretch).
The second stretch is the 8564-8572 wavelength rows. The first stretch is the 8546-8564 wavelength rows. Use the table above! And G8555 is 0.42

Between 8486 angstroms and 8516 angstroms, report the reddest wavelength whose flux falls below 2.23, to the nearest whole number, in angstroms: 8514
